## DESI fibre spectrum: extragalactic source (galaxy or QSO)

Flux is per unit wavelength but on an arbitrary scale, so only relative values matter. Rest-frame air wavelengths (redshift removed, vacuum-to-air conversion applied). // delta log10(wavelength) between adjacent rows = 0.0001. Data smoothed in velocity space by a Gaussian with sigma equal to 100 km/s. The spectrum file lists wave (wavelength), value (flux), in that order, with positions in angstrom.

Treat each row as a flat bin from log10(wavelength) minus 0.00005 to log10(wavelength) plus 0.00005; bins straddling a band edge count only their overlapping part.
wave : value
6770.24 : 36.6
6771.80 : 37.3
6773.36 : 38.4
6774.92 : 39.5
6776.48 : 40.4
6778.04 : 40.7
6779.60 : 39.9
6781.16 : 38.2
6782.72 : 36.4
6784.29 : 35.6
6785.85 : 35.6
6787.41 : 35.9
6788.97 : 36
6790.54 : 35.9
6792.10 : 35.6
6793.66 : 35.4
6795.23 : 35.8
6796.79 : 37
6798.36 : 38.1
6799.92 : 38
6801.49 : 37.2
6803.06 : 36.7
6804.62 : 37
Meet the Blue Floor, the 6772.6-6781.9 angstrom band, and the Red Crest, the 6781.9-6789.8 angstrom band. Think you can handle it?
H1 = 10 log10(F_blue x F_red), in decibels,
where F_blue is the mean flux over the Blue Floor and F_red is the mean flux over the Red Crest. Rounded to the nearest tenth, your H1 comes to 31.5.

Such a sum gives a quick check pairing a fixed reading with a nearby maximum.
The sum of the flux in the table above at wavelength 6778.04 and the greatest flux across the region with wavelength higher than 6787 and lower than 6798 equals 77.7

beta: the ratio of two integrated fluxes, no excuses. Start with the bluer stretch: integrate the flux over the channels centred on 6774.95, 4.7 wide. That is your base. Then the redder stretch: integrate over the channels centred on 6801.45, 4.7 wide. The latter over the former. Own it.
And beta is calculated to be 0.95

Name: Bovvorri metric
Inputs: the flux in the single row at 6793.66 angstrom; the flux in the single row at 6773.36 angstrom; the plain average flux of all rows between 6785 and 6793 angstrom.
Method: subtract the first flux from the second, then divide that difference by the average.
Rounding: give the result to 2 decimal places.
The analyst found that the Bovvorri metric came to 0.08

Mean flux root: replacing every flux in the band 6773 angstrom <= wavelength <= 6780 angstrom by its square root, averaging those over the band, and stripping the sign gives 6.31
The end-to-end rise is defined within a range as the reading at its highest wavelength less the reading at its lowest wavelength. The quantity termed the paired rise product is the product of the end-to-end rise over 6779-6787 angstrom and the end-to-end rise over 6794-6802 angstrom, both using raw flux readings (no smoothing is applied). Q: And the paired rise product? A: -6.0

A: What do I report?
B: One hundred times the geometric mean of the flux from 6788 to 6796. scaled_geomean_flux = 3574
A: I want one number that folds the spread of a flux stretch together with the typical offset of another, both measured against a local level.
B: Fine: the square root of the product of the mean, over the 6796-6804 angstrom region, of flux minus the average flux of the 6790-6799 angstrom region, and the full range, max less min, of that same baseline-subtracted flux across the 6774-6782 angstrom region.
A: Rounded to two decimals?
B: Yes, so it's 1.66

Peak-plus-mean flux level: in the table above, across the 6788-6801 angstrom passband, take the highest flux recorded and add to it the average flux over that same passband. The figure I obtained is 74.6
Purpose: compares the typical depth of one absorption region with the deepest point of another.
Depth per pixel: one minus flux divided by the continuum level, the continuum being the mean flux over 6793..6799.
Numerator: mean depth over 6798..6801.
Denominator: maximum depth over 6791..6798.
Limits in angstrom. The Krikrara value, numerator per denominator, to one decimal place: -1.3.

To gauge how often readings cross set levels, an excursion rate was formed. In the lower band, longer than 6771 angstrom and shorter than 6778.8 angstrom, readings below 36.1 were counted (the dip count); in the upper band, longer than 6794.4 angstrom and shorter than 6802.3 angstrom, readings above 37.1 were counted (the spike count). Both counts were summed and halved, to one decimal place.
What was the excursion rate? 1.5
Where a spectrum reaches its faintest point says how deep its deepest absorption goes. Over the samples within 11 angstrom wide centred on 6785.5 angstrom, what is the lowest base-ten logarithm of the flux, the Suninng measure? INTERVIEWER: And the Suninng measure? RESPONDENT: 1.55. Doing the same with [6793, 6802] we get 1.55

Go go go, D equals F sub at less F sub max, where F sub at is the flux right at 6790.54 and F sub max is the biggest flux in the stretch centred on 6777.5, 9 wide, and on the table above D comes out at -5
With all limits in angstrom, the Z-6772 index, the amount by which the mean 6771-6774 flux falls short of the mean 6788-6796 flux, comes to -2.1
